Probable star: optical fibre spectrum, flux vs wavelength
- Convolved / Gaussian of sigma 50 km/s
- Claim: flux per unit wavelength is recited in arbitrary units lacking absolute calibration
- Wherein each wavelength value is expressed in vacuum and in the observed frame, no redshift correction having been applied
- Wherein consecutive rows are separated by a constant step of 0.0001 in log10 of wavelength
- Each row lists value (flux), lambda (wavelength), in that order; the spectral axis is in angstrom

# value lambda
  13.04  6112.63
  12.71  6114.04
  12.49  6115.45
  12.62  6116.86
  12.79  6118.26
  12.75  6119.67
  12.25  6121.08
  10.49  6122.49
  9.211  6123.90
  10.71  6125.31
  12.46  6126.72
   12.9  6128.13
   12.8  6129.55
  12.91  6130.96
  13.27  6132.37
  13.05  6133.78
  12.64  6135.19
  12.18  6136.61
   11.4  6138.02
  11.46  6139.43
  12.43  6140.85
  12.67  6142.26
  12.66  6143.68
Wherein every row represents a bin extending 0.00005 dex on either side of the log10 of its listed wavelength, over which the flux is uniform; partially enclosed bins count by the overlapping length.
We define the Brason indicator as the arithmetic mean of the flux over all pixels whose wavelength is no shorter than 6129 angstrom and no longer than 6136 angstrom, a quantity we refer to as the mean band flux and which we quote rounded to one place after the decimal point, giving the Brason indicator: 12.9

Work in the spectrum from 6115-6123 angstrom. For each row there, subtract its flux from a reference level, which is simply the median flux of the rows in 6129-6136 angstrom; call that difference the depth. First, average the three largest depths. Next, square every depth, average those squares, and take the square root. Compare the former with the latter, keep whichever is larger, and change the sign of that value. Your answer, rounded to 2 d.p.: -1.17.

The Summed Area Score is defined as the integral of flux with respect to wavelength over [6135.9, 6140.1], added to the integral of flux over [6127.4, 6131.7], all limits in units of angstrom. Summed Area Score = 104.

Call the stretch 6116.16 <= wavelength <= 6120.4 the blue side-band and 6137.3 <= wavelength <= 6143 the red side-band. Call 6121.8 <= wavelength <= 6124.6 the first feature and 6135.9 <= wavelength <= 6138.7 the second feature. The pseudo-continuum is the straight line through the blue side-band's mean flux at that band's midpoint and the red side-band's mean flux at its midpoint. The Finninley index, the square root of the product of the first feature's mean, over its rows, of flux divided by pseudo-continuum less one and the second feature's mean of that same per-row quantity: 0.073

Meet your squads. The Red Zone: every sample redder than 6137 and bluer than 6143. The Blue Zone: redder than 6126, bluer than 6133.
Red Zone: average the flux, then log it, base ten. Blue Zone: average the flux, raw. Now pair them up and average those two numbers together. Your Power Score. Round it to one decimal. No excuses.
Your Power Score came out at 7.0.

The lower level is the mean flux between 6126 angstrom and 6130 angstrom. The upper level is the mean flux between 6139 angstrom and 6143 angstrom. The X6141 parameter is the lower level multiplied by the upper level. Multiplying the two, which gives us 155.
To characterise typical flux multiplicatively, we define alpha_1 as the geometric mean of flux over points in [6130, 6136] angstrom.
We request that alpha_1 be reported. 13.0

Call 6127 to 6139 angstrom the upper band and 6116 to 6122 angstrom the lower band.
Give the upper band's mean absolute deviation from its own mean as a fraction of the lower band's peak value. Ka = 0.033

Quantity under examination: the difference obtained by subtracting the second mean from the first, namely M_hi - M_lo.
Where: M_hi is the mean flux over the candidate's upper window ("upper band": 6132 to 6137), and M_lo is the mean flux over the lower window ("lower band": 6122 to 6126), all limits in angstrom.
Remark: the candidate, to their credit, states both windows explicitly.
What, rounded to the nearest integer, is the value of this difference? 3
